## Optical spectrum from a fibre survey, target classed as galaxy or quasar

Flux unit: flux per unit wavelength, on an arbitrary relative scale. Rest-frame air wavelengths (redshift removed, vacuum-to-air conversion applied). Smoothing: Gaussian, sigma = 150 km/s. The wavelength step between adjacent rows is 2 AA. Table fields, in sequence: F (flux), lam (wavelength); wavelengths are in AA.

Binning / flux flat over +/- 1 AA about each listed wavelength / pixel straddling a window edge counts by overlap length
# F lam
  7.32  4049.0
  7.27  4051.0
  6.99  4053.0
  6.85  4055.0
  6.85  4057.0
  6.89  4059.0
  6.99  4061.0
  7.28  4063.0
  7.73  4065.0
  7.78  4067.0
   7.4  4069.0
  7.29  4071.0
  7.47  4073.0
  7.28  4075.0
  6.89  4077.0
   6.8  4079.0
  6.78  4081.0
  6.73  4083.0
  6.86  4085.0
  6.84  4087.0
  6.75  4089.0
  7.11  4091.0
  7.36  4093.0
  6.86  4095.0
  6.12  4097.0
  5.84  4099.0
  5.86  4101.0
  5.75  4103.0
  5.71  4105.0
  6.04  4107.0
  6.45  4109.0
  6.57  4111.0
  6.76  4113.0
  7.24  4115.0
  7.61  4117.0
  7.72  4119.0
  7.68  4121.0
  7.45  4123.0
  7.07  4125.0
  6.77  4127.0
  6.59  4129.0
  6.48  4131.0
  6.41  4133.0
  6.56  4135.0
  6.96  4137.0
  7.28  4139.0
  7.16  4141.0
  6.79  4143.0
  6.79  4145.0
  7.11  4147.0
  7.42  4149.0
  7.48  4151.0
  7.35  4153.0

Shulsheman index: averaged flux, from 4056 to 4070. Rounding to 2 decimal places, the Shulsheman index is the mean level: 7.27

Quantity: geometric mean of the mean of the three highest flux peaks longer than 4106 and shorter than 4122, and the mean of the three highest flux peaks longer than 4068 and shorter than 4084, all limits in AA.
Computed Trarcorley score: 7.5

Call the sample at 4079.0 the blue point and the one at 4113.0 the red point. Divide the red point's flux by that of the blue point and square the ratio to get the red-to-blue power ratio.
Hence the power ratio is 1.0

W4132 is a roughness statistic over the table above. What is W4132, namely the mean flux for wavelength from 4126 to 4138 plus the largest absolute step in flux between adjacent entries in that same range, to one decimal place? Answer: 7.0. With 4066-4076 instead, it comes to 7.8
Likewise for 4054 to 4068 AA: 7.6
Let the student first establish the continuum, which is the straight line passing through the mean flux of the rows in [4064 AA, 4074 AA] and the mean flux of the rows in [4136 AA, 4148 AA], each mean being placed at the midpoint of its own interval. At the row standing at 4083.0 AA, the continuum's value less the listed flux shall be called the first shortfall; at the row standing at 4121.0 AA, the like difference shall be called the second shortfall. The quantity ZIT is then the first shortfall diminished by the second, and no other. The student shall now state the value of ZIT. 1.2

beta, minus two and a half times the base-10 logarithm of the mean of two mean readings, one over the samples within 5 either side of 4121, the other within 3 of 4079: -2.14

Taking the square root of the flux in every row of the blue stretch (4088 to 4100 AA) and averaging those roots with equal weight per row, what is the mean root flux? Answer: 2.58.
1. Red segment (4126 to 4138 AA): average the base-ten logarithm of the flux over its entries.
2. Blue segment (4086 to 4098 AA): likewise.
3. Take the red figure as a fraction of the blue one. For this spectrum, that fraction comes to 0.98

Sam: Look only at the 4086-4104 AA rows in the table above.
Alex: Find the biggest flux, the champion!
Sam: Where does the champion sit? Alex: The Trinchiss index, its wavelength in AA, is 4093.0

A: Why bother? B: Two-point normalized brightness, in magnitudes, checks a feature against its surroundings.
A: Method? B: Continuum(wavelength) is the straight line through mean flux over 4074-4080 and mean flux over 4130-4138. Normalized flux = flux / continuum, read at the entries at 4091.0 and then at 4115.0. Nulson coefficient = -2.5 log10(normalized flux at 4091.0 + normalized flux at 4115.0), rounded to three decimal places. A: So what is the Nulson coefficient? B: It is -0.809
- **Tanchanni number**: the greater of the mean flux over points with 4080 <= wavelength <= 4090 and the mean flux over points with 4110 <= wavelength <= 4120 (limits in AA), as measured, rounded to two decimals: 7.18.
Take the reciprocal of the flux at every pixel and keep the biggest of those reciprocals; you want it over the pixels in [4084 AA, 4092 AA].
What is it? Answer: 0.148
